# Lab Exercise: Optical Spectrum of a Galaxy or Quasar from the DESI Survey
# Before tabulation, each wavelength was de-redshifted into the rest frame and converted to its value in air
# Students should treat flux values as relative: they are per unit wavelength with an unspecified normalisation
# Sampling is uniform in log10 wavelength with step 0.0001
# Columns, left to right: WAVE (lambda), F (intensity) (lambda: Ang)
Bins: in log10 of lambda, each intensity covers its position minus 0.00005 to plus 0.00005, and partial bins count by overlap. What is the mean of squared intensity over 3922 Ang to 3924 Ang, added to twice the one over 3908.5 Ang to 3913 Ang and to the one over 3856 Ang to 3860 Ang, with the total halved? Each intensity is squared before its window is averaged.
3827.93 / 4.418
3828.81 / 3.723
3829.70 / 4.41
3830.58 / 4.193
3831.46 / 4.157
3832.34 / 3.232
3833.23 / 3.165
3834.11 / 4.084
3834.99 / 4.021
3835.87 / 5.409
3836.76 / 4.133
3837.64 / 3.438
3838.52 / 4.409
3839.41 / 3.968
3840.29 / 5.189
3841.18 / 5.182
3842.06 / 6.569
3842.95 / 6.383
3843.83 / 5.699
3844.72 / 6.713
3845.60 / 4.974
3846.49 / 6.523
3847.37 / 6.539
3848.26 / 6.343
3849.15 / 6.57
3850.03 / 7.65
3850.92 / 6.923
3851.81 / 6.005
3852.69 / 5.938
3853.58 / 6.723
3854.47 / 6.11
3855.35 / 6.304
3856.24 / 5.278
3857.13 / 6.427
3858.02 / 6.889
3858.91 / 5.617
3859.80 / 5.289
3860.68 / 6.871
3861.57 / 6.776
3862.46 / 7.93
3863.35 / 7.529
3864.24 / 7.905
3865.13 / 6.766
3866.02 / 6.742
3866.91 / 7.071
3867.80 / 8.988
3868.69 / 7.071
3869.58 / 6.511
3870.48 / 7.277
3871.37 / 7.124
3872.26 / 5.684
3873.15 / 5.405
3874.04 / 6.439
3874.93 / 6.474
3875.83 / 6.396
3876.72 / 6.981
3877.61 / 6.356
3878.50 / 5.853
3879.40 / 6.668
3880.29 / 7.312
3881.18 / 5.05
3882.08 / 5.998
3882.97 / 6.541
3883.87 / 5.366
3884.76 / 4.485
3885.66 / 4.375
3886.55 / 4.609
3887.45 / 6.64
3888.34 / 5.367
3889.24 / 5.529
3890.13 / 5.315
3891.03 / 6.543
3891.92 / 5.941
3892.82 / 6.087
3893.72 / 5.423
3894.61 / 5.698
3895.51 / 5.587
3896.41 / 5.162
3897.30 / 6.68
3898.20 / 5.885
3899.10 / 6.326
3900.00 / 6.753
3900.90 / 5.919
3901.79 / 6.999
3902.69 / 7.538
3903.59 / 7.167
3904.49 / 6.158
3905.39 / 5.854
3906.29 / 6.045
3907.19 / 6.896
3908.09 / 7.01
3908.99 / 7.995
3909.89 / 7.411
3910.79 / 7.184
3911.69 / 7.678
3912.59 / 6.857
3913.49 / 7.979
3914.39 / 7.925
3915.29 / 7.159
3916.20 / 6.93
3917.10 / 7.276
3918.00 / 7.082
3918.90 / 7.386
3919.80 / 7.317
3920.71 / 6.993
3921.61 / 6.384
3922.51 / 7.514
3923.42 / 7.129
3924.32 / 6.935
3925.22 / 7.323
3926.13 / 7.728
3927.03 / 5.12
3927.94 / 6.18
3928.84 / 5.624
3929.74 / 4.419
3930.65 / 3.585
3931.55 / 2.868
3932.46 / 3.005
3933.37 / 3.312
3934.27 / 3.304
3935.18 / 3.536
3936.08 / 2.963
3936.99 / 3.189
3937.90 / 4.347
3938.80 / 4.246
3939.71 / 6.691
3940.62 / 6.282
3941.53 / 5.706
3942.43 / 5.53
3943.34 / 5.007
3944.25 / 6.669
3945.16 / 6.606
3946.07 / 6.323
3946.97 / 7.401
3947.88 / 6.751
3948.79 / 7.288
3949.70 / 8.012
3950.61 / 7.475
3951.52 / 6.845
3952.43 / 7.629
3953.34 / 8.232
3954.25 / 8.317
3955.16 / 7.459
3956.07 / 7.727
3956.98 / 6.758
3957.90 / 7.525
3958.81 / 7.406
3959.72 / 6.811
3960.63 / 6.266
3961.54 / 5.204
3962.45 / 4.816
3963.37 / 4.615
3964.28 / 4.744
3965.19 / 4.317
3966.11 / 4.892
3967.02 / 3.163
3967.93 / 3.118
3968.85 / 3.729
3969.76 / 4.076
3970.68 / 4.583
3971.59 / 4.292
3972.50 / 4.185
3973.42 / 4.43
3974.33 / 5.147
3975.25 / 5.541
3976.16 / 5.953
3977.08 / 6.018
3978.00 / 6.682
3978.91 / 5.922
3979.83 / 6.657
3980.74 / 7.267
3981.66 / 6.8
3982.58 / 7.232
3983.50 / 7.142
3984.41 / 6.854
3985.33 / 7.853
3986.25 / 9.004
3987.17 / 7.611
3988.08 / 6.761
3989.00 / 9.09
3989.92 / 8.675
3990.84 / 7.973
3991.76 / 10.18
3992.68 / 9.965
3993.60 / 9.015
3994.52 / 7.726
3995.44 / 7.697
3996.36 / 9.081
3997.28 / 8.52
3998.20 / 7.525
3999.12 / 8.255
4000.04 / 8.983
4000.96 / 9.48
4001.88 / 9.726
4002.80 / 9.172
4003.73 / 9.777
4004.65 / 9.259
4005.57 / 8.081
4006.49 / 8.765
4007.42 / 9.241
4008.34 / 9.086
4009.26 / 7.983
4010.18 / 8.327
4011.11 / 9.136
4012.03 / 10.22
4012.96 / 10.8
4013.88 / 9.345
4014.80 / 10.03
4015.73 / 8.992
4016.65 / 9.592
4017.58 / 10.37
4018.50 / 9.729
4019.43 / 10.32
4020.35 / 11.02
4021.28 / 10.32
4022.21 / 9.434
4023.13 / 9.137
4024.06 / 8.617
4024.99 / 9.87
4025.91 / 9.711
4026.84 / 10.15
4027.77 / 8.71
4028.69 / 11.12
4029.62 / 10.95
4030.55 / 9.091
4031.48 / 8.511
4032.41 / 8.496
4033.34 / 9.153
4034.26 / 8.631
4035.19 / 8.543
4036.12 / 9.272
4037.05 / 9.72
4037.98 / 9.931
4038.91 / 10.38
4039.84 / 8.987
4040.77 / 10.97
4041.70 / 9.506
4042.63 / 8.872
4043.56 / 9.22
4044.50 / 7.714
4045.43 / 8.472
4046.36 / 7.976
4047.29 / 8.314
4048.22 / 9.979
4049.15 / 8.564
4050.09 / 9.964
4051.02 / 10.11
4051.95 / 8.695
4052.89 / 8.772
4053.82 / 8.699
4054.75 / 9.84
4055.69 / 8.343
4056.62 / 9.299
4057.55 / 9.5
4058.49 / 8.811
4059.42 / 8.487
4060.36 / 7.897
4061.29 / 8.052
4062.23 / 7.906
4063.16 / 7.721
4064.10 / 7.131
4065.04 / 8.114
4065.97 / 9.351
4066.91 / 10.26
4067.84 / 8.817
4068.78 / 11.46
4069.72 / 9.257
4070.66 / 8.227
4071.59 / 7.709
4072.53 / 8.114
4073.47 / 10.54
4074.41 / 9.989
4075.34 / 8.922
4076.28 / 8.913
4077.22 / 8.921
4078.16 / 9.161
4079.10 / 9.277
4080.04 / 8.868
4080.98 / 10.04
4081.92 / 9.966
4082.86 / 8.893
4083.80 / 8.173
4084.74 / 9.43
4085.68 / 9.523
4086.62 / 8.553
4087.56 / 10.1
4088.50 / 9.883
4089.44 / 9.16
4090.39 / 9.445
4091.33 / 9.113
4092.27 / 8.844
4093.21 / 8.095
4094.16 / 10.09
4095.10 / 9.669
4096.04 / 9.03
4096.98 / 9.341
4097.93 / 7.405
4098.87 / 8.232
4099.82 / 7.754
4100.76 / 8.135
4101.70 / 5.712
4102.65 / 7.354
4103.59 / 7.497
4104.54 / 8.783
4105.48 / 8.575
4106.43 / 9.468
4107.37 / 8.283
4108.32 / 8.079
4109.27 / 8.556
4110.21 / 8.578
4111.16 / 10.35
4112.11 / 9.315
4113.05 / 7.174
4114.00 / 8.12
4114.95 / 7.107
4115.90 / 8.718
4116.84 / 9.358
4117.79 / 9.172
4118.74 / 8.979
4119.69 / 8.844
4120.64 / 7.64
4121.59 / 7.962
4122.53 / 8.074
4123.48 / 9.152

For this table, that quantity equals 100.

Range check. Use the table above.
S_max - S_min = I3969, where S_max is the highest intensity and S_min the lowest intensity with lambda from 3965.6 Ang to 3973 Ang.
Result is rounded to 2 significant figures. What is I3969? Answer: 1.8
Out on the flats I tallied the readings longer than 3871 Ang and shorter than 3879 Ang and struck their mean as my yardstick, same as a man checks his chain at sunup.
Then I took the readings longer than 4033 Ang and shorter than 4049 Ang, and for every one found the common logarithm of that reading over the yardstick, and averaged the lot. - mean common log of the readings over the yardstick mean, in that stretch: 0.16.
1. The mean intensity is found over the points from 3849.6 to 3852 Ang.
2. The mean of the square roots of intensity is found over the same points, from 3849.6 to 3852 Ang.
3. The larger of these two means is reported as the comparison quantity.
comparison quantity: 6.9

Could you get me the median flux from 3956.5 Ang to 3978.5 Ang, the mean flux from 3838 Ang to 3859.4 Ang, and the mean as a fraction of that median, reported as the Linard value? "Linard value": 1.2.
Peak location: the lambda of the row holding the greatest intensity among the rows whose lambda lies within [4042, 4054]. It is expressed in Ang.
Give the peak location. 4051.02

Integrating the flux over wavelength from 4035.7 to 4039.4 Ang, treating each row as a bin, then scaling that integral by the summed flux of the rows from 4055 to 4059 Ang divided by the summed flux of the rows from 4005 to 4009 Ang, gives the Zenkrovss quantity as 37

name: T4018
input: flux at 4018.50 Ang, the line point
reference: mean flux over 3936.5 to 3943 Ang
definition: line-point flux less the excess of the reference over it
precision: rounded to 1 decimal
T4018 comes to 14.3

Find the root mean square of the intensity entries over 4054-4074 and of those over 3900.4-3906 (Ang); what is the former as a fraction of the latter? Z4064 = 1.3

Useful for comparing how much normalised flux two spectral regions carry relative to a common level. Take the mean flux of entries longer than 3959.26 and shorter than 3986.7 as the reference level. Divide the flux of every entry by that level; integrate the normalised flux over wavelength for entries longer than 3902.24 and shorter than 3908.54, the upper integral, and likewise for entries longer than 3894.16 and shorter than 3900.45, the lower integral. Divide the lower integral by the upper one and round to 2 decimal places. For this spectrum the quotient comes 0.90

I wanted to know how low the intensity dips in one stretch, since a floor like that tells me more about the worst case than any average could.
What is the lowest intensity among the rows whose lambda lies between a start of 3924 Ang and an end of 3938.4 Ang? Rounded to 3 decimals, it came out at 2.868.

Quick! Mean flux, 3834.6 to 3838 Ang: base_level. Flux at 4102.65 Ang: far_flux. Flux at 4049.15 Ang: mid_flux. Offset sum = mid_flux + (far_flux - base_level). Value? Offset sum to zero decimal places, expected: 12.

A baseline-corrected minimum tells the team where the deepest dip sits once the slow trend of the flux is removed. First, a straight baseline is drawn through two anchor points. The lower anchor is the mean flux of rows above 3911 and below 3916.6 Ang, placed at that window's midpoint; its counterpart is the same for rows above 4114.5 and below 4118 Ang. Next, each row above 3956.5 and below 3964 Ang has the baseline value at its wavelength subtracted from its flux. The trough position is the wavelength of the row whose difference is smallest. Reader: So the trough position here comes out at 3963.37 Ang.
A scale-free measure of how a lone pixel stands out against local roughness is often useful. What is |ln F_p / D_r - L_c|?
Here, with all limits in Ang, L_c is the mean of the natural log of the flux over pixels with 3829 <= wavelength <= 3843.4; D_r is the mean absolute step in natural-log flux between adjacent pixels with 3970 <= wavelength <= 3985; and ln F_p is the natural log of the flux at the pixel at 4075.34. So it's 29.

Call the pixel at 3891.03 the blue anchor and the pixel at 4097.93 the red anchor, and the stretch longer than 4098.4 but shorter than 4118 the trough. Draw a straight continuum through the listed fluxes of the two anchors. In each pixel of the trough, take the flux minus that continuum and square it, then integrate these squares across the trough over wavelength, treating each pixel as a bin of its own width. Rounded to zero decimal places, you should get 33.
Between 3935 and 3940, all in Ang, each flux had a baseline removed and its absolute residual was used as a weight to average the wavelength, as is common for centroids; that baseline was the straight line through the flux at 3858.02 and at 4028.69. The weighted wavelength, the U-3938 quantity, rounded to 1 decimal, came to 3937.1 Ang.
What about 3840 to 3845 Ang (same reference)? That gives 3841.7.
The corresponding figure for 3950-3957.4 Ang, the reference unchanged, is 3953.9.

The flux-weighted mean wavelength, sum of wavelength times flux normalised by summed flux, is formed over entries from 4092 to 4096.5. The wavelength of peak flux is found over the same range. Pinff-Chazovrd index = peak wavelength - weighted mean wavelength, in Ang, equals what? 0.0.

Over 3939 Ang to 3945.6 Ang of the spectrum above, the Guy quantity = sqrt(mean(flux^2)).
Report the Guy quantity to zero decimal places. 6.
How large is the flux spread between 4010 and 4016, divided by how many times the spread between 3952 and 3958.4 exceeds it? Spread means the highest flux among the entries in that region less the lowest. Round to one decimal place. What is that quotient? 3.9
